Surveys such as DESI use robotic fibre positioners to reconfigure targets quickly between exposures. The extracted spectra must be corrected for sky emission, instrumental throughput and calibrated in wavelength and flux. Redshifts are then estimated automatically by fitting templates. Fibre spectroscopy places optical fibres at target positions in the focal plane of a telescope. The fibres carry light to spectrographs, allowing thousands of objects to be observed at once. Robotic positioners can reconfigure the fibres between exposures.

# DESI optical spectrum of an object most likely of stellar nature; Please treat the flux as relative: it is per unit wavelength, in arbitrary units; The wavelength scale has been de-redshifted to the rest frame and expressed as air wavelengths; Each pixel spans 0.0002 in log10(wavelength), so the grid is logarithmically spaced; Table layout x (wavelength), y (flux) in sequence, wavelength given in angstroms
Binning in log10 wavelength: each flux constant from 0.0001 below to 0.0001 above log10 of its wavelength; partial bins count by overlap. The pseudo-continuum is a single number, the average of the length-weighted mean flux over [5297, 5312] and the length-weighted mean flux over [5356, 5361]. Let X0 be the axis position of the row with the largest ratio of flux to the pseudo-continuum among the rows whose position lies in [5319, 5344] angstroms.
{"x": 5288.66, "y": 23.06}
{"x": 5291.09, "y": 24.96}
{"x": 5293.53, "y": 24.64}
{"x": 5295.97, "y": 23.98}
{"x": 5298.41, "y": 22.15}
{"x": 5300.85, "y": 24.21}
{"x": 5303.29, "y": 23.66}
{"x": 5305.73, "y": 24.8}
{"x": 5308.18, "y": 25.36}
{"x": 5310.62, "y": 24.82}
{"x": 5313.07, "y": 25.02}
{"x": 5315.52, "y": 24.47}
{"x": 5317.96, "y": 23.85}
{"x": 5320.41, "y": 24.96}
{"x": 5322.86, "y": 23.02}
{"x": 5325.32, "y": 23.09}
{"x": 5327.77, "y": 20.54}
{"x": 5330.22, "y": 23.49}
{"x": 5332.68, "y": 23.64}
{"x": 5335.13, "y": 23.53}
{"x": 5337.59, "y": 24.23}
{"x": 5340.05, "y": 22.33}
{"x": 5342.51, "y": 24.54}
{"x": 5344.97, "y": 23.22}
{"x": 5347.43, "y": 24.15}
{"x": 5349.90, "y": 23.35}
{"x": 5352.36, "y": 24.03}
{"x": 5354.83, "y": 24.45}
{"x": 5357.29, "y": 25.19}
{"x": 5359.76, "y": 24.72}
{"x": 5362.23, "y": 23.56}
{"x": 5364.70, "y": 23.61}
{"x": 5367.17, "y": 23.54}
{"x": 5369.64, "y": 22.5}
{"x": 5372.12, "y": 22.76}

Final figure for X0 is 5320.41 angstroms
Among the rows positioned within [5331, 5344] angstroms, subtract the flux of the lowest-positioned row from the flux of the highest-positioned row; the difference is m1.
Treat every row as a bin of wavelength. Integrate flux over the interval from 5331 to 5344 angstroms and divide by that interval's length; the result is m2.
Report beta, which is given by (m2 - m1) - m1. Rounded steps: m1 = 1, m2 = 23.6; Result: 22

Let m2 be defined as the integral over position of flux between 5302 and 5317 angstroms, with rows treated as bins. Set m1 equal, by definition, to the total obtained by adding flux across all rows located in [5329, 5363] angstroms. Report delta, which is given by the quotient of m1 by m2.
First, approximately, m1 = 334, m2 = 370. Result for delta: 0.90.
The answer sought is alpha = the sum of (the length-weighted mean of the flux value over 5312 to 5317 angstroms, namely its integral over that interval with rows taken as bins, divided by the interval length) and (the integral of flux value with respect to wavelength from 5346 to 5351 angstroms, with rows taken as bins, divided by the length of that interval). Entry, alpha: 48.4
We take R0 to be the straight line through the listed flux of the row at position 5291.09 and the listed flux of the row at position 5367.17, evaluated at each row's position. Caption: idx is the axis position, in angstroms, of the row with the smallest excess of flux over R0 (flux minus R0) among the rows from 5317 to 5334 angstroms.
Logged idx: 5327.77 angstroms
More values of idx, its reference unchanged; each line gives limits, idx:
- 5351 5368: 5362.23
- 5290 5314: 5298.41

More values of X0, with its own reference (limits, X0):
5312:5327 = 5313.07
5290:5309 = 5308.18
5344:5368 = 5357.29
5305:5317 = 5308.18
